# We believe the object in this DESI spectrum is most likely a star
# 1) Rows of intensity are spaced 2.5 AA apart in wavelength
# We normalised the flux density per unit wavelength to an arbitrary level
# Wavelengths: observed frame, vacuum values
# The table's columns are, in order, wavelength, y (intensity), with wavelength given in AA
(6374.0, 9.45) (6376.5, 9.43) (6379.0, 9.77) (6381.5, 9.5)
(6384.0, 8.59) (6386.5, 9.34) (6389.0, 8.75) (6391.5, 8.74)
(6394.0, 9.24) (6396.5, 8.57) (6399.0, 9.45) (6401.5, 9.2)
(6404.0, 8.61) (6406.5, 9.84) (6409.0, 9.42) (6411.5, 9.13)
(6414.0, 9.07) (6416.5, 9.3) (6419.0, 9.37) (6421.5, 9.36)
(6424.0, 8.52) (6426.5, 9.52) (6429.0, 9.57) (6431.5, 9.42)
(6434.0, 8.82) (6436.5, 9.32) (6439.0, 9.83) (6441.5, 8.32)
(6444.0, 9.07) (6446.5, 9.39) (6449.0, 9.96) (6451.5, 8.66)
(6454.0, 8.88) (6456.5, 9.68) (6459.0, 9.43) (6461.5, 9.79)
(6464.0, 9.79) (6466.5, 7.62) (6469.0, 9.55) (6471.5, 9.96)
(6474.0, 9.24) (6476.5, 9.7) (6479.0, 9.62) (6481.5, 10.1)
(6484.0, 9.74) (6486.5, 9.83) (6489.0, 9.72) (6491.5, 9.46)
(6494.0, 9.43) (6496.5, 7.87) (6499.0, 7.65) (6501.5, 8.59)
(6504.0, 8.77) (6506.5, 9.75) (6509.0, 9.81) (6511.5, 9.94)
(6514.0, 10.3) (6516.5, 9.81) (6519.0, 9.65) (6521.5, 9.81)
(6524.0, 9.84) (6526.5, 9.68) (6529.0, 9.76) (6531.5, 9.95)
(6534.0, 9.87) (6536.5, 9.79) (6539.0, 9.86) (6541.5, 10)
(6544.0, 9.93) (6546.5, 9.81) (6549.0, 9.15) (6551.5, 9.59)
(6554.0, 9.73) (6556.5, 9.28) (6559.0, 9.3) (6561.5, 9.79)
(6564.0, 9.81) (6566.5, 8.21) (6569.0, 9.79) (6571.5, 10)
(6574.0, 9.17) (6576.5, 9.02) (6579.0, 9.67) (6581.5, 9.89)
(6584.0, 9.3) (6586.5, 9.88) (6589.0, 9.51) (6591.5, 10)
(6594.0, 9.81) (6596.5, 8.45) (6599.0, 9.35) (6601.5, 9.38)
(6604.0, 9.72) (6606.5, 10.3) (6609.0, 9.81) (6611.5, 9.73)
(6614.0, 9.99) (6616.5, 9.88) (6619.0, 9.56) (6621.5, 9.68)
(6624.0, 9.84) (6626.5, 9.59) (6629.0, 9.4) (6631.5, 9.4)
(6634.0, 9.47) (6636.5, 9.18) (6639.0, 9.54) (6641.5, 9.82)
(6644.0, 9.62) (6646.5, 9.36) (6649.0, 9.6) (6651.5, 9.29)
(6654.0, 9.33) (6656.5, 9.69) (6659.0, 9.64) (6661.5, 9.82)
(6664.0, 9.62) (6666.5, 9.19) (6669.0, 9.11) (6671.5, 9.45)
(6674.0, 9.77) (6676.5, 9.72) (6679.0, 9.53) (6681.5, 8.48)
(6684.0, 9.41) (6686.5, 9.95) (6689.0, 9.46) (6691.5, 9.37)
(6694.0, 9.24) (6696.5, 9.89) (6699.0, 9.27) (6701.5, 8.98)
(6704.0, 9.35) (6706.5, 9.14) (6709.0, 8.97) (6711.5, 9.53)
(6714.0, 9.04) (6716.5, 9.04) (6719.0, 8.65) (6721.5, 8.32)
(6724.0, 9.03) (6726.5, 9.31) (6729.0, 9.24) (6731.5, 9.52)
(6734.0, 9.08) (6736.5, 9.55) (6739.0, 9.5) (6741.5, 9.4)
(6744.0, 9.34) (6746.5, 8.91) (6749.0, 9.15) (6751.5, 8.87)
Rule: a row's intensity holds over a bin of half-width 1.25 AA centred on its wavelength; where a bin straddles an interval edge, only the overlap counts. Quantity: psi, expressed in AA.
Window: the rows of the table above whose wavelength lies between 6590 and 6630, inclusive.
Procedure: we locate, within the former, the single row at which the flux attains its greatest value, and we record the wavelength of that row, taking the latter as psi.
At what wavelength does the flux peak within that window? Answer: 6606.5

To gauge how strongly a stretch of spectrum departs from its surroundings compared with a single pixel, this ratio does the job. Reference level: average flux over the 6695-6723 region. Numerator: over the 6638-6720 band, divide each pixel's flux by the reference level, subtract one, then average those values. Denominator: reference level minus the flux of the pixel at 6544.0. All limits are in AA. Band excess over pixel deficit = -0.04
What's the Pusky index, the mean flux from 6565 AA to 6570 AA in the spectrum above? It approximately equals 9.00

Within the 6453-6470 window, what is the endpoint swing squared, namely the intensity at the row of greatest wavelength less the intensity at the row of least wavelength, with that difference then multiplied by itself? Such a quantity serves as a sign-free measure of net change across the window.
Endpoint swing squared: 0.45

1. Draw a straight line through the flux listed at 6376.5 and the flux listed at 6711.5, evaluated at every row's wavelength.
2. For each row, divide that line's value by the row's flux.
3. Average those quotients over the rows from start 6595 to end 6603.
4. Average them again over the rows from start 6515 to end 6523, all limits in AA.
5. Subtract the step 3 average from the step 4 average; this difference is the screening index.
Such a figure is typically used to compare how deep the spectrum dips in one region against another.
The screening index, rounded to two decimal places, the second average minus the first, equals -0.08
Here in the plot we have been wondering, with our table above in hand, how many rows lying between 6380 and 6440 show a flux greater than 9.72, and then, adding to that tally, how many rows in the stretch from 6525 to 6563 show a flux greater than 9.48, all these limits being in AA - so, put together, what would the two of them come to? 14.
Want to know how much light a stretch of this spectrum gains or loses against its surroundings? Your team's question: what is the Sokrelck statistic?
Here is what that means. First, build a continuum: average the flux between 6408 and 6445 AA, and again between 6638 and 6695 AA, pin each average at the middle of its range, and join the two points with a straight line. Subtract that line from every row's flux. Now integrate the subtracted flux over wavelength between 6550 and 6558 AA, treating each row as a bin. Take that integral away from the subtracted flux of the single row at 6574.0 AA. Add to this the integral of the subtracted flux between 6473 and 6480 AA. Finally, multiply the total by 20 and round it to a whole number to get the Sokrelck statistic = 7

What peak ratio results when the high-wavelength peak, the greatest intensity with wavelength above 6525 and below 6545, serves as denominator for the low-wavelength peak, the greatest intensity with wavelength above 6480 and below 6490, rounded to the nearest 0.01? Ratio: 1.01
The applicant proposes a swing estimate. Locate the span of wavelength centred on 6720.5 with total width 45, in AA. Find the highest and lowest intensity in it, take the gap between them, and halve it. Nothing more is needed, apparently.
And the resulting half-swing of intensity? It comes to 0.6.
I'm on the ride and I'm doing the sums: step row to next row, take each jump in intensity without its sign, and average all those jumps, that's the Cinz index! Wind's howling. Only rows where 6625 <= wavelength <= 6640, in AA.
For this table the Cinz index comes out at 0.18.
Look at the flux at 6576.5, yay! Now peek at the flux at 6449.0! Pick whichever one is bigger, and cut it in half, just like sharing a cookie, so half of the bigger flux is 4.98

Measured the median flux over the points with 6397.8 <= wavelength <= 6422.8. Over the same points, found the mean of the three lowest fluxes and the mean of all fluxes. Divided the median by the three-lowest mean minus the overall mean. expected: -28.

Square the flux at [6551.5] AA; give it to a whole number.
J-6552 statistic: 92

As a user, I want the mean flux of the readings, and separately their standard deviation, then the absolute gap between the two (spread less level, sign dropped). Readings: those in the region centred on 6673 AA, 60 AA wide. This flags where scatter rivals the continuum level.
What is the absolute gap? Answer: 9.13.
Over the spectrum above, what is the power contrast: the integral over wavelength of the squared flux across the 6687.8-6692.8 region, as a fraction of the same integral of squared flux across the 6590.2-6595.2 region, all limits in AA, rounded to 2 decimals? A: 0.90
